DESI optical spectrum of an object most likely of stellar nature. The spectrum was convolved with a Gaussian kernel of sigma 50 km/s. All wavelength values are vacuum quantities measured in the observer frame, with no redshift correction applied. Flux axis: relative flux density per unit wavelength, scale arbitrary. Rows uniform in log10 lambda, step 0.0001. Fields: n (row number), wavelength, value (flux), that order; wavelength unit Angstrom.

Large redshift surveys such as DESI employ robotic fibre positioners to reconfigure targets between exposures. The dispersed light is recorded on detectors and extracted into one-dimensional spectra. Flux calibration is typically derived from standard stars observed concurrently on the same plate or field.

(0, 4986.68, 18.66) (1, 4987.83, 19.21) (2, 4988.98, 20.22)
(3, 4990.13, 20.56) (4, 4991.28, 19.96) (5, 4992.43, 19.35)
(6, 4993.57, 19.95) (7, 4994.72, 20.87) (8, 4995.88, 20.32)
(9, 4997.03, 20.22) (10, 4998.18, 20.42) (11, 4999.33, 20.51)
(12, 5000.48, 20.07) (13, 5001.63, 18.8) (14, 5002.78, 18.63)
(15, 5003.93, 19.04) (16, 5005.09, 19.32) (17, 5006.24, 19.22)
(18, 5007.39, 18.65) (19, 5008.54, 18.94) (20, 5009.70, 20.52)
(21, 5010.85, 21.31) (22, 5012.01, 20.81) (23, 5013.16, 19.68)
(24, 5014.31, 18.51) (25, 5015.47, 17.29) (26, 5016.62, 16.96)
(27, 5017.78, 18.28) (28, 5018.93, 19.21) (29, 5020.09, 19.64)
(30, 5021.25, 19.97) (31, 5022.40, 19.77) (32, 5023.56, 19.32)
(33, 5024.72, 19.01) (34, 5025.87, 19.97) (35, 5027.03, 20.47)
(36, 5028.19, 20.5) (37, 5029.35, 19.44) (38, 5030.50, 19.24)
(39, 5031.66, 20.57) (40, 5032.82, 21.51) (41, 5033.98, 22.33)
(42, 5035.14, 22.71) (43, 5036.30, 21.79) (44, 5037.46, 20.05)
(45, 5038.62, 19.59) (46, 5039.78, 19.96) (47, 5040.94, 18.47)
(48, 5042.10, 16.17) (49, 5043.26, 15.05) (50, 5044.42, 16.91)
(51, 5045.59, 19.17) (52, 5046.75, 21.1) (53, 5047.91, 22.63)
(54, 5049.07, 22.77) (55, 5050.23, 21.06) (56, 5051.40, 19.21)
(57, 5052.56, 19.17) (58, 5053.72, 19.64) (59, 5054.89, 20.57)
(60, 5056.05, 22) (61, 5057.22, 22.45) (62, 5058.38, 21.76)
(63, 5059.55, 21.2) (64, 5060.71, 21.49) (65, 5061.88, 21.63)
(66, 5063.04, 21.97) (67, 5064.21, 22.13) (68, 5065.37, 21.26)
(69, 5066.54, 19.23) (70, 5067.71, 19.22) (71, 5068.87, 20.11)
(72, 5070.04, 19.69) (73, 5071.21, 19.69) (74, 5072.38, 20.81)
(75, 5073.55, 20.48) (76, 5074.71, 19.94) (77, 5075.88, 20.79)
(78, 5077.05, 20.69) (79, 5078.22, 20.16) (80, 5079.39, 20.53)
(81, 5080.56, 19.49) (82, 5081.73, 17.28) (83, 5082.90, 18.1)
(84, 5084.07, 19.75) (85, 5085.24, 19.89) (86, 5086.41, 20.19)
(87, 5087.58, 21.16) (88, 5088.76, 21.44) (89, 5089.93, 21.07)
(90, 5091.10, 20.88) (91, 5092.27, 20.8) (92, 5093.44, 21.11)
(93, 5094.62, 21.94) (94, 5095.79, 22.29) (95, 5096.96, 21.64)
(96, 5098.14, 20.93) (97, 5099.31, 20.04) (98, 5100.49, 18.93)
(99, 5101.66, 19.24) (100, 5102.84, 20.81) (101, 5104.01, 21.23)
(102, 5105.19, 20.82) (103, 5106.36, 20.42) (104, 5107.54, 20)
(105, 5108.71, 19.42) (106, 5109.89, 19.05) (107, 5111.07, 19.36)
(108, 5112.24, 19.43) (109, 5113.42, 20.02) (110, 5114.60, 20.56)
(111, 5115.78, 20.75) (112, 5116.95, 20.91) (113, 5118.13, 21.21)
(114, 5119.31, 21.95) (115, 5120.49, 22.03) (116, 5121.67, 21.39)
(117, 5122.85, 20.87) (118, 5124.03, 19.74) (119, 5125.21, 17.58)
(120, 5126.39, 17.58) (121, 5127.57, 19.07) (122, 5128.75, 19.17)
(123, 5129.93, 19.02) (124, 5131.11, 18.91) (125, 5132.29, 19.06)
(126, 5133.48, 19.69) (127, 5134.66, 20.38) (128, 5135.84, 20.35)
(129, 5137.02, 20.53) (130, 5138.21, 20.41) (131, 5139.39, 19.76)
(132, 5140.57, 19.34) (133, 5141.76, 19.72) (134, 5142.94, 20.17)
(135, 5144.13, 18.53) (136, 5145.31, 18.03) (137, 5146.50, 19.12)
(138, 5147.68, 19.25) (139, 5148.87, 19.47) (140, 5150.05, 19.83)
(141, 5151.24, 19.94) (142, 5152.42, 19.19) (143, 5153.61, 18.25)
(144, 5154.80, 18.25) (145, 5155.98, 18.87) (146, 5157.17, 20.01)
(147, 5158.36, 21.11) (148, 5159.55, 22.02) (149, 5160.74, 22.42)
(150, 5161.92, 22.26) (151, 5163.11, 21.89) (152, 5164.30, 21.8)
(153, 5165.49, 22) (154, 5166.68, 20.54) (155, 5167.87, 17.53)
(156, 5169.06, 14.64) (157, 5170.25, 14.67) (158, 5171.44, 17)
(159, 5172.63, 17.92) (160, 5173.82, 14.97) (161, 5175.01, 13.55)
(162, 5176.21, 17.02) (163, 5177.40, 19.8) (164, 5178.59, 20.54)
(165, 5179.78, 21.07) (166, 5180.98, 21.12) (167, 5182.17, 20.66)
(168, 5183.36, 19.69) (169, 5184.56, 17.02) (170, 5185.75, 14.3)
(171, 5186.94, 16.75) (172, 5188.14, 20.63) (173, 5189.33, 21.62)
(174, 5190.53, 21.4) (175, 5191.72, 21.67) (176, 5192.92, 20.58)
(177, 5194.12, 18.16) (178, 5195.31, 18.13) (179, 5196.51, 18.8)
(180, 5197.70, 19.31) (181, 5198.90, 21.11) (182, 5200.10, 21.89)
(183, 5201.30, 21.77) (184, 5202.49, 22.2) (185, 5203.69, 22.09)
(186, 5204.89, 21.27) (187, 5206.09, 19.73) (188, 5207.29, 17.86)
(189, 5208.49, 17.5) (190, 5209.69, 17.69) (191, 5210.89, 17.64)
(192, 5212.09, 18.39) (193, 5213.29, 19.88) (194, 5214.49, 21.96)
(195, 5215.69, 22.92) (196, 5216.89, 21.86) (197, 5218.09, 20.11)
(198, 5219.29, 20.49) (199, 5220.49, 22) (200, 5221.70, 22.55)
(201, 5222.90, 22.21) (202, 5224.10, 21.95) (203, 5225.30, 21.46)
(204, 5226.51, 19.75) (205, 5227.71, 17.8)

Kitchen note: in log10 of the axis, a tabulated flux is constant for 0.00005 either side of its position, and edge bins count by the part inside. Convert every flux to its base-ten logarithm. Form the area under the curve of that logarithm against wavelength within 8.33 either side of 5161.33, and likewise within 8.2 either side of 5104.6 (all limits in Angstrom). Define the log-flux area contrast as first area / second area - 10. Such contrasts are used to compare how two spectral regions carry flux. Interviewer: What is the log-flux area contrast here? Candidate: -8.99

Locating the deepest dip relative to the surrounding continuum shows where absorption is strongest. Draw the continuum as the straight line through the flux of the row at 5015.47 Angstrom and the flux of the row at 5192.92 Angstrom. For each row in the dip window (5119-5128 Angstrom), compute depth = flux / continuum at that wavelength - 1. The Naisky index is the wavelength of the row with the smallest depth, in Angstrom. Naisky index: 5126.39 Angstrom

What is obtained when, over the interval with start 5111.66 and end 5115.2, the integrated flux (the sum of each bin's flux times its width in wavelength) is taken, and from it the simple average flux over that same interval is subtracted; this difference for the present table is 50.7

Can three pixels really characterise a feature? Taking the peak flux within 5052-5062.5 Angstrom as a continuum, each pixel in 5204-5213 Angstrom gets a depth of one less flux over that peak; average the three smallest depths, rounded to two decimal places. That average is 0.12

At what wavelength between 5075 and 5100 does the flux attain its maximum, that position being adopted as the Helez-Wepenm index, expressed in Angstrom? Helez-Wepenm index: 5095.79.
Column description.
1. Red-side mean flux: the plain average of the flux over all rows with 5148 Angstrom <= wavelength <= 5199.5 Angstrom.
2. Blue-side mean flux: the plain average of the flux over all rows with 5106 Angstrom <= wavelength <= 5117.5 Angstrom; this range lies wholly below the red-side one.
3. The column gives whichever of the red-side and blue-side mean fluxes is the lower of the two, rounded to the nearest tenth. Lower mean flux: 19.2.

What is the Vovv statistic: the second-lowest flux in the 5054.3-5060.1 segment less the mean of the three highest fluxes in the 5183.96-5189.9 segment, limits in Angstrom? 1.4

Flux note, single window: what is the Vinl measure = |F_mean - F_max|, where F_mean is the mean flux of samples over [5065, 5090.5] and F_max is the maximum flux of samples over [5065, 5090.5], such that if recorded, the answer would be 1.4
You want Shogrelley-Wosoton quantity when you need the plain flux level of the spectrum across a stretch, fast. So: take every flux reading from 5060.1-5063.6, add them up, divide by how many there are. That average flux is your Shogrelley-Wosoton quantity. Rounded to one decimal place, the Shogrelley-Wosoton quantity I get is 21.7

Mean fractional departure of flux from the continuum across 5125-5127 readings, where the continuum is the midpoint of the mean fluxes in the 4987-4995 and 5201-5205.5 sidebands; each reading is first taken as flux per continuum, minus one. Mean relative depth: -0.16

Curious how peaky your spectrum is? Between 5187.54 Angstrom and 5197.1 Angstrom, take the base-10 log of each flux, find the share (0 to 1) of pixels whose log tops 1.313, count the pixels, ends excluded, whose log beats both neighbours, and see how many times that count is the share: 3.2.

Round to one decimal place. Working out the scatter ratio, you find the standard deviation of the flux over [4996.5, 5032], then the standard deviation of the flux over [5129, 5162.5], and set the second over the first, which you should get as 1.2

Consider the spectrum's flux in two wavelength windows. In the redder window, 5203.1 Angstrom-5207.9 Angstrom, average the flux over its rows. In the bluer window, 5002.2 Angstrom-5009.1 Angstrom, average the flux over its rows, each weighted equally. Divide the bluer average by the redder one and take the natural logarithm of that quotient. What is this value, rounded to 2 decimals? -0.06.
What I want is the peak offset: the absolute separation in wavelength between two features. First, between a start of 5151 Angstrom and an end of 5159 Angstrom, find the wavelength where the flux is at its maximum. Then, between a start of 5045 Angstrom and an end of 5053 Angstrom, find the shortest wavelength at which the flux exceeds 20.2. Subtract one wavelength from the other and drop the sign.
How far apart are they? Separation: 111.6 Angstrom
